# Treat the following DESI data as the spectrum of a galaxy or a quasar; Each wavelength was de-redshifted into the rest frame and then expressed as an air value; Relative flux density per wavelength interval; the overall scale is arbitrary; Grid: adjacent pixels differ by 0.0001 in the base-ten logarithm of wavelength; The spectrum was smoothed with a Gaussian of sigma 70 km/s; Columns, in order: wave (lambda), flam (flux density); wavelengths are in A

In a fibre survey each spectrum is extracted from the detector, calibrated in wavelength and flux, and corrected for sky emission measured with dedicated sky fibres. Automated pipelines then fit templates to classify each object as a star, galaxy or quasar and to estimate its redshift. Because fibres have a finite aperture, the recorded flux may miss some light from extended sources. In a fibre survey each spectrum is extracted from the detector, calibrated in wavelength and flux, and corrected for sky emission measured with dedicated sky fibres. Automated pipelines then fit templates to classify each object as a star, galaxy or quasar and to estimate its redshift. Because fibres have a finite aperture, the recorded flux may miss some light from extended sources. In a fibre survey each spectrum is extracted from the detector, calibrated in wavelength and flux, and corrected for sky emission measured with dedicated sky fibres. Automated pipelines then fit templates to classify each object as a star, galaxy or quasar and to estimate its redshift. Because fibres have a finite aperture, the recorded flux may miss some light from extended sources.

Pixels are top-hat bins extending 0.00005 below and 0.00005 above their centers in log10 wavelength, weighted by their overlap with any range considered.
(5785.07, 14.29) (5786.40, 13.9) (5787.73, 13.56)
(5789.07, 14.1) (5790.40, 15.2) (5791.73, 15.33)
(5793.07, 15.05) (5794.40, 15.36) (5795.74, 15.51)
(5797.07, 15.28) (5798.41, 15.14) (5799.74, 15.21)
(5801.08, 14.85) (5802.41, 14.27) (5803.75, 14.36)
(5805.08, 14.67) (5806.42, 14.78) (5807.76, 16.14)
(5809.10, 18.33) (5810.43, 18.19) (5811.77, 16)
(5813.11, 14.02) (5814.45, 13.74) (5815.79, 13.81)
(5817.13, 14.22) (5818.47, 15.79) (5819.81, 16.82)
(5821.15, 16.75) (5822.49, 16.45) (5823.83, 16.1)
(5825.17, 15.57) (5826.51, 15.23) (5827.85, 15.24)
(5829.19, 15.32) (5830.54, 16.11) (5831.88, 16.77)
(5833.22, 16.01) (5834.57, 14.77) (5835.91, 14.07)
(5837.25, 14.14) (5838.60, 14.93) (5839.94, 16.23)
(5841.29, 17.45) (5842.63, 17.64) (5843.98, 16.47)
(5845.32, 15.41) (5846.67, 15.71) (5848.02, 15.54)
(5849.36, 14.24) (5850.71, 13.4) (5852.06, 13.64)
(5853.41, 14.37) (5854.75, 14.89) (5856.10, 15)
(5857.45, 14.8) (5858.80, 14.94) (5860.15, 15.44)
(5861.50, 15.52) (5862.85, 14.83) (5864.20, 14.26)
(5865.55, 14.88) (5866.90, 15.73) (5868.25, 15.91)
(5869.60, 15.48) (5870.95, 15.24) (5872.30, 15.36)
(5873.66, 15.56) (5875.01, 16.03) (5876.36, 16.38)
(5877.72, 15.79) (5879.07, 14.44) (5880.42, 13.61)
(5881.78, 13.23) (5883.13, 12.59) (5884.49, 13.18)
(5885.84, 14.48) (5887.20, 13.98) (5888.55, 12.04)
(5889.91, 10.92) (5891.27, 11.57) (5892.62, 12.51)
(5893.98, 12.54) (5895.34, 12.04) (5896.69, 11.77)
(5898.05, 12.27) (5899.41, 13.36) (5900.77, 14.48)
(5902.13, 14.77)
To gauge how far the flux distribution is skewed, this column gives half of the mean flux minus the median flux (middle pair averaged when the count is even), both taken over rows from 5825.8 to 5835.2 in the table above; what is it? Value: 0.16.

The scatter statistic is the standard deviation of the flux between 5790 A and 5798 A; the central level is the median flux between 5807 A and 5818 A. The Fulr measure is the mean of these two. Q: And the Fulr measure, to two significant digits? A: 7.6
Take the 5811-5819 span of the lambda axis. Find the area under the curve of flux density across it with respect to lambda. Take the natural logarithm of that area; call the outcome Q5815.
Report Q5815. 4.76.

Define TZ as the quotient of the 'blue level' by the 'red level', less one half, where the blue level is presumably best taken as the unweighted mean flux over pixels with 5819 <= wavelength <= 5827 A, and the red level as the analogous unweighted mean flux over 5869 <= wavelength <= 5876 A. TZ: 0.54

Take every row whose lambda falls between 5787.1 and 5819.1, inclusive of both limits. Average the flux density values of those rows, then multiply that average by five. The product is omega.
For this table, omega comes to 75.6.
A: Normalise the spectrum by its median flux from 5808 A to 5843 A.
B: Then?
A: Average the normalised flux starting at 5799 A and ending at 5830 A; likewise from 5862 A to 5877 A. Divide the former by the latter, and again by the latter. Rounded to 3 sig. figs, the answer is 1.03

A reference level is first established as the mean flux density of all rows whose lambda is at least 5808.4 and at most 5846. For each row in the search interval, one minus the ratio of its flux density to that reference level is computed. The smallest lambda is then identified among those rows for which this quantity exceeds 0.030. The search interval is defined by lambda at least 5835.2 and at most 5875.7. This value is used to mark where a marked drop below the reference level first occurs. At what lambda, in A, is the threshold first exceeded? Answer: 5835.91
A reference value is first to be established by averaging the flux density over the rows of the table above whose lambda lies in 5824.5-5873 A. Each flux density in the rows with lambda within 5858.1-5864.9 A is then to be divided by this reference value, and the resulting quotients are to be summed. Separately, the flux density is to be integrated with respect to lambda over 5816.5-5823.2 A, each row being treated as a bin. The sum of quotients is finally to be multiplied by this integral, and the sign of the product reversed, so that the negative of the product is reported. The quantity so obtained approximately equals -526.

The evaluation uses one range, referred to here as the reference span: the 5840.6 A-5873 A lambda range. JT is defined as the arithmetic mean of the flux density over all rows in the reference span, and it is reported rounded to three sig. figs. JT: 15.3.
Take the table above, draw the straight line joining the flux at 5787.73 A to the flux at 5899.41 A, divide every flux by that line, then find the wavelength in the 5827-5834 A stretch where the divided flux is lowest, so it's 5827.85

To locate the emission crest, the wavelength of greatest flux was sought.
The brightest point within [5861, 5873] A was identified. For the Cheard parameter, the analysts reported 5868.25 A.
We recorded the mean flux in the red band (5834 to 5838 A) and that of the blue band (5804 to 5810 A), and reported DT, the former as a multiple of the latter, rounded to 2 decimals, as 0.90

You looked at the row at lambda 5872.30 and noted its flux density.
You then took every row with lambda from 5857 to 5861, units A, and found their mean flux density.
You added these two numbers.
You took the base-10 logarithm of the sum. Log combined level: 1.48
